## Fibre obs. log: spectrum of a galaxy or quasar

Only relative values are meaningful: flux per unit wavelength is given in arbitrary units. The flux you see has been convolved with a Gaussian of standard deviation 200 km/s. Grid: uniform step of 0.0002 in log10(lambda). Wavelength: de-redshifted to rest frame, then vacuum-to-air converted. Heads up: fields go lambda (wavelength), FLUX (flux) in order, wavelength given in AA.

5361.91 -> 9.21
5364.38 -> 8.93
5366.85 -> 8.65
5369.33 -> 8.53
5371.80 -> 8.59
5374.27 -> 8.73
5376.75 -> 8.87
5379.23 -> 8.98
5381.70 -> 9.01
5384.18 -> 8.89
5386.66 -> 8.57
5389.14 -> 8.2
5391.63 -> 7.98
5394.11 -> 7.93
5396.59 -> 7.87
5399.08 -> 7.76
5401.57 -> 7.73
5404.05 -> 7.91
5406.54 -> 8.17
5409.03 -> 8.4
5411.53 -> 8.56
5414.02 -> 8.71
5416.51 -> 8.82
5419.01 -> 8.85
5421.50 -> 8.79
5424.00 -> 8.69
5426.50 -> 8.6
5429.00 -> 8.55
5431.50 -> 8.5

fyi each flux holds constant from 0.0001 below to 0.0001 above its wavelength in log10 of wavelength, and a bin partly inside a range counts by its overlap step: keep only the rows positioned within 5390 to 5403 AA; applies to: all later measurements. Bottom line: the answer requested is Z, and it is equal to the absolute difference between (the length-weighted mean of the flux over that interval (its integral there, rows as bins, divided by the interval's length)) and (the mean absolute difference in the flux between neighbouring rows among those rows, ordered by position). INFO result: 7.8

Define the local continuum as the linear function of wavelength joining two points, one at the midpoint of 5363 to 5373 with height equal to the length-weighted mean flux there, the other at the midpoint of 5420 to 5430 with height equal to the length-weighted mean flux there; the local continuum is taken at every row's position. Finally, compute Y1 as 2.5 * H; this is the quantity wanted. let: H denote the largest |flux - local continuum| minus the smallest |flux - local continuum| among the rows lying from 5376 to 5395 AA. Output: 1.6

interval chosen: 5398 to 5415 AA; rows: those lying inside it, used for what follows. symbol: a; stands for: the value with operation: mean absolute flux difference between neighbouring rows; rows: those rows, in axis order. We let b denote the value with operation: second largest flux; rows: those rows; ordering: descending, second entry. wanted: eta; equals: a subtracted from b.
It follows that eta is 8.39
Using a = 0.17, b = 8.56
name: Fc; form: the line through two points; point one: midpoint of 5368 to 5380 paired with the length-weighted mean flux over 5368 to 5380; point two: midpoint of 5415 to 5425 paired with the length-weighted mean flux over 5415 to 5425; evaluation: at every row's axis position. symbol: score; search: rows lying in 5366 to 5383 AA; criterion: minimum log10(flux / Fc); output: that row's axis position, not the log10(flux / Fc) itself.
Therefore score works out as 5369.33 AA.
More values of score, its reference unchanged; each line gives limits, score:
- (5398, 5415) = 5401.57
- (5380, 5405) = 5401.57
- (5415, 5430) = 5429.00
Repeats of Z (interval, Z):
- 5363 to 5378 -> 8.6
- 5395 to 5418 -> 8.1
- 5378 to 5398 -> 8.3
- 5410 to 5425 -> 8.6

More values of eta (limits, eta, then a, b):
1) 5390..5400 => 7.86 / 0.07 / 7.93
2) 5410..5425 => 8.73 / 0.09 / 8.82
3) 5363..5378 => 8.72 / 0.15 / 8.87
